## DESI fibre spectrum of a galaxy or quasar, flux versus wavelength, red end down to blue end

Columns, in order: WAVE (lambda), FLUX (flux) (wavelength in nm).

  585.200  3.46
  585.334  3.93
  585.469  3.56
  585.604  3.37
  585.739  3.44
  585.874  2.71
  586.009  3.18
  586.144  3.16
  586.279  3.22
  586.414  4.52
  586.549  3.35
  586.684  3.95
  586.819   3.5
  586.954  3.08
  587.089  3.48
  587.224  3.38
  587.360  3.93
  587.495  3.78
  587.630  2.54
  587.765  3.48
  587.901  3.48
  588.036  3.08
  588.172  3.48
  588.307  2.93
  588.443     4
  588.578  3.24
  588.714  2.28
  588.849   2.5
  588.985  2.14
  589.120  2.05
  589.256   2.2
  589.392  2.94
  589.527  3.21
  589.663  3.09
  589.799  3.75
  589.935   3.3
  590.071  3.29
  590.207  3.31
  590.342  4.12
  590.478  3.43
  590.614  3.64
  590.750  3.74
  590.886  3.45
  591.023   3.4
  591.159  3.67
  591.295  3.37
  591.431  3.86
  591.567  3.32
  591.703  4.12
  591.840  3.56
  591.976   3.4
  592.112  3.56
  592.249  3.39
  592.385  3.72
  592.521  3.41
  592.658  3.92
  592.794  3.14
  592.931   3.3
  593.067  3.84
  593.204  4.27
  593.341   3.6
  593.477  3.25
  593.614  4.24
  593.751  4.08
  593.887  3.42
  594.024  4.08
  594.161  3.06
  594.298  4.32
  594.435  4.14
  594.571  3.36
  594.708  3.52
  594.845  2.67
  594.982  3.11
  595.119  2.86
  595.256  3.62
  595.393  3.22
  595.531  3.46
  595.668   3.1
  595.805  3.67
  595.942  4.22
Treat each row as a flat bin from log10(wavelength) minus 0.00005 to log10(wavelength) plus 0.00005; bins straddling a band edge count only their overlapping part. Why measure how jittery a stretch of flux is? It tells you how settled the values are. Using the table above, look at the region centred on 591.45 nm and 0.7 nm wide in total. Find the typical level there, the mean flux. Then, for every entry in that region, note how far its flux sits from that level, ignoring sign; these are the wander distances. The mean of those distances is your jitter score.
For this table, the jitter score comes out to 0.26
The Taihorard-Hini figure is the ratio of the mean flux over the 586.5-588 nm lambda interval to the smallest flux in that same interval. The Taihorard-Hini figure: 1.36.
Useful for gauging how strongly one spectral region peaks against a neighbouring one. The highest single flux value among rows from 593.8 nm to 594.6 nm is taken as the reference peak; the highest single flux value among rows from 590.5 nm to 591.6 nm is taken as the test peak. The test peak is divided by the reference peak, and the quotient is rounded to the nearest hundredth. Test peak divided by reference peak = 0.89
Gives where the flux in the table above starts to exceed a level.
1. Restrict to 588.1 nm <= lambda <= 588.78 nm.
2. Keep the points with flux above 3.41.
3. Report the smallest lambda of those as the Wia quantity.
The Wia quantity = 588.172 nm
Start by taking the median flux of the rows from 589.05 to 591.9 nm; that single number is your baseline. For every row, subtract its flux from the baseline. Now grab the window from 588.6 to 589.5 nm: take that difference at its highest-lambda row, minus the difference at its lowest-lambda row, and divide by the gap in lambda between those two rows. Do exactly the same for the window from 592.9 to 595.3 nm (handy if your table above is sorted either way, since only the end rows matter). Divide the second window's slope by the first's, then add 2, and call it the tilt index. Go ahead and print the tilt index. 2.1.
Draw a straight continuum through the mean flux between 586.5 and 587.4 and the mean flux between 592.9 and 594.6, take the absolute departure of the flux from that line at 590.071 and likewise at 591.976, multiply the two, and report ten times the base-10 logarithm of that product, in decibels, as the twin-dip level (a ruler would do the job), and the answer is -10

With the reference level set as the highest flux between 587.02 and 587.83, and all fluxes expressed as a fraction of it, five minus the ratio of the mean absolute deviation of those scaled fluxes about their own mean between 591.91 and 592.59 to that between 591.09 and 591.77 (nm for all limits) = 4.6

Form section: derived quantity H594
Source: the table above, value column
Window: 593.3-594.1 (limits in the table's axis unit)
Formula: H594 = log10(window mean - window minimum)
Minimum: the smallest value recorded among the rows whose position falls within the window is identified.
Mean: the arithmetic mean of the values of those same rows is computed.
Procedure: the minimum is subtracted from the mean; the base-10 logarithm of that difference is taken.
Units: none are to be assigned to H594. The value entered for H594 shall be -0.28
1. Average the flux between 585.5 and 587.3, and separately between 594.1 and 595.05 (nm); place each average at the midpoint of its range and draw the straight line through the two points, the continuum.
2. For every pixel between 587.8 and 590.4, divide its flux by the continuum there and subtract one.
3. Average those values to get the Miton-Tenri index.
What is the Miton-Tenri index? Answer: -0.10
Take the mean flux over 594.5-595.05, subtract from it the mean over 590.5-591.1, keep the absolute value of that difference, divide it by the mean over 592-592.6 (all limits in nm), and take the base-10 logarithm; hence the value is -1.0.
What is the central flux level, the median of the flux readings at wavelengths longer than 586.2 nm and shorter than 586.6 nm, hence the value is 3.35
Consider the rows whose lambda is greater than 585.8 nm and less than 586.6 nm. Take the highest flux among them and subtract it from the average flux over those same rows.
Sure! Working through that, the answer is -1.2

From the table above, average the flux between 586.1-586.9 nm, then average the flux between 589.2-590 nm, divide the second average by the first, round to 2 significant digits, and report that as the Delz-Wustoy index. 0.85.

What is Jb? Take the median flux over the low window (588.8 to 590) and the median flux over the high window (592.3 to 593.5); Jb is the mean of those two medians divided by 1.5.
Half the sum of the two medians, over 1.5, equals 2.18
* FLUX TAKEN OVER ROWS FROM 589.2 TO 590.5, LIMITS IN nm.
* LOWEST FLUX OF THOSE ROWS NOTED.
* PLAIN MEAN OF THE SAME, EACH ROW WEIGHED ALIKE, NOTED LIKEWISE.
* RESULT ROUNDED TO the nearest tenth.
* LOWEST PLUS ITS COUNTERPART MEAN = 5.5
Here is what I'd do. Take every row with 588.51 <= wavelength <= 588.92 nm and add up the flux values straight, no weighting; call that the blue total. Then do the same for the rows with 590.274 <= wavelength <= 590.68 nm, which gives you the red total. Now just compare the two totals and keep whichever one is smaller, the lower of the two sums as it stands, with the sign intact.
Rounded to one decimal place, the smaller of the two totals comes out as 8.0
